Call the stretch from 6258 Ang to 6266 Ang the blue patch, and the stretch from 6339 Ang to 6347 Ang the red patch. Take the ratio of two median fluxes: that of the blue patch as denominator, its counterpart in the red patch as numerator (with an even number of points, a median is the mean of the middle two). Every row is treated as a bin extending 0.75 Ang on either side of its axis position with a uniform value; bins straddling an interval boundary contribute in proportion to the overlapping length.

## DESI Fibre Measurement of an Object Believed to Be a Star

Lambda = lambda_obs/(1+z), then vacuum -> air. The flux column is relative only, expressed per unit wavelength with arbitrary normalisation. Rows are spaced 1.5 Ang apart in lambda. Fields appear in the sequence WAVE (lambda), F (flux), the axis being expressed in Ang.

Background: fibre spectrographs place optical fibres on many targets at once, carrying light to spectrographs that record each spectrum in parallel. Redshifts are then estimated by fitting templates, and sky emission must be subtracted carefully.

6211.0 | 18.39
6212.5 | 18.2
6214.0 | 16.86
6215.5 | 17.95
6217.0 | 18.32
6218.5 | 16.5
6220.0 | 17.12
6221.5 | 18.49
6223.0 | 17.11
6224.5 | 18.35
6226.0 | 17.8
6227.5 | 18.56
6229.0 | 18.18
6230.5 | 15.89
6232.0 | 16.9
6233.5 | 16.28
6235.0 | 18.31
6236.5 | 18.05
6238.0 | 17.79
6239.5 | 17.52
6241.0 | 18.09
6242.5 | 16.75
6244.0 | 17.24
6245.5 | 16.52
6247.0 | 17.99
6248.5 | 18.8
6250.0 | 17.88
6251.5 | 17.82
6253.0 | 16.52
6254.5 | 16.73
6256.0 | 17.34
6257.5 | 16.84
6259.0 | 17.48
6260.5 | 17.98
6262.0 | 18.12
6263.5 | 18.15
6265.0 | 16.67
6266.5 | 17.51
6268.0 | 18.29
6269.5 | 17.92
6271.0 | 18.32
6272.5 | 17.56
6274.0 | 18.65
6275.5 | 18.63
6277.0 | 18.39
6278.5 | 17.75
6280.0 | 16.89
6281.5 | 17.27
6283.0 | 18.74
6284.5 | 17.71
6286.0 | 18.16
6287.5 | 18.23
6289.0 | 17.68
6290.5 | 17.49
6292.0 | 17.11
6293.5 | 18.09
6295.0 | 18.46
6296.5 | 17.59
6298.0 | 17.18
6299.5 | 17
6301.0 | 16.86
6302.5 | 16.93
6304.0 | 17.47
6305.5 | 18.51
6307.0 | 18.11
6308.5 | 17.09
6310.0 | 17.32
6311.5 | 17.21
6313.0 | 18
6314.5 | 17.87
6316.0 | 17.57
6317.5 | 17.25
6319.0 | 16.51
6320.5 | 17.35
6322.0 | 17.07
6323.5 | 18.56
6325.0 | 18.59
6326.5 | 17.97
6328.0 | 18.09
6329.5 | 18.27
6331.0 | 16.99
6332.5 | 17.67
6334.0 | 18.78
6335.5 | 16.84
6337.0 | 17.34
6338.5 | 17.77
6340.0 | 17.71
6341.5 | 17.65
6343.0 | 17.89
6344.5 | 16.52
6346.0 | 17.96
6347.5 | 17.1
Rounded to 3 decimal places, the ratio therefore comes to 0.985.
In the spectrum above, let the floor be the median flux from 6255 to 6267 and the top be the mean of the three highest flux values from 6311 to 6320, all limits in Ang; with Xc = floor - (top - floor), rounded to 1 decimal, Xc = 17.2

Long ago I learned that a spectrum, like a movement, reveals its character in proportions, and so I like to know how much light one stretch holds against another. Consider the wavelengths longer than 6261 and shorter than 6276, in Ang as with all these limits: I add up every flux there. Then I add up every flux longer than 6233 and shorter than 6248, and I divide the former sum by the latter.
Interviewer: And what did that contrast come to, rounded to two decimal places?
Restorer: 1.03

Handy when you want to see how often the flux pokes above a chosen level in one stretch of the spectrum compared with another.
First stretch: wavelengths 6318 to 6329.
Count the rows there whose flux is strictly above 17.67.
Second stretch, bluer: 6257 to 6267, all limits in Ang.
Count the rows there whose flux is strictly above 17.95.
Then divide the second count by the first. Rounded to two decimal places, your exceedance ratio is 0.75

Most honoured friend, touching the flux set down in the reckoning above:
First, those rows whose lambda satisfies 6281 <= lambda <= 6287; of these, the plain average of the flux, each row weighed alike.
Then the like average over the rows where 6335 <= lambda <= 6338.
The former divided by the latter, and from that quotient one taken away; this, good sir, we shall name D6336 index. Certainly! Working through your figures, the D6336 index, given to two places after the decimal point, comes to 0.05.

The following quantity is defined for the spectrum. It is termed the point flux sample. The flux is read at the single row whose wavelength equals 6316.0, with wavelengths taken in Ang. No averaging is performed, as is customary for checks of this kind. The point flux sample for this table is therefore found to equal 17.57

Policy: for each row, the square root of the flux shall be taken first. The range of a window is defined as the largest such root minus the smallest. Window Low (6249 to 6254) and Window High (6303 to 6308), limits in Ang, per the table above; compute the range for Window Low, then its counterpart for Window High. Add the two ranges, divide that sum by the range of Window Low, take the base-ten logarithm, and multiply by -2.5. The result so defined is -0.61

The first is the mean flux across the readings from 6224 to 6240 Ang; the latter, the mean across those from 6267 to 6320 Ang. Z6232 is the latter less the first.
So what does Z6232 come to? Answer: 0.11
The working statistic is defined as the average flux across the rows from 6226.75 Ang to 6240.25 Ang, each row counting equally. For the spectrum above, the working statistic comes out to 17.5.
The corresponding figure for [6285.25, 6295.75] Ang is 17.9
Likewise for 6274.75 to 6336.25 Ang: 17.7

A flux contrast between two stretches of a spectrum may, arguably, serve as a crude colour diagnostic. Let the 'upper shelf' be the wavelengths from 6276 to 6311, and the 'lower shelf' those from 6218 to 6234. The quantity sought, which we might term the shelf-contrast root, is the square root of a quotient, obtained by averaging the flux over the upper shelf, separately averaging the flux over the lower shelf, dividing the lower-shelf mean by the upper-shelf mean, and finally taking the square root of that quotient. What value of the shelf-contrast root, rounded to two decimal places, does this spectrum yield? 0.99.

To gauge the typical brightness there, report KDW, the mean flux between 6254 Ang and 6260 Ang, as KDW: 17.1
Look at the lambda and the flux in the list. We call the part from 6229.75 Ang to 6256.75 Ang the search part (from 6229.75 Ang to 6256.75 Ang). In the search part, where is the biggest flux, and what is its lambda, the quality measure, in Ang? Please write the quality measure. 6248.5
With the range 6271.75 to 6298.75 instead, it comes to 6283.0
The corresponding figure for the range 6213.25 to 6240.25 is 6227.5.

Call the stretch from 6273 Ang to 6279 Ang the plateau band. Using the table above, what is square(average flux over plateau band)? 337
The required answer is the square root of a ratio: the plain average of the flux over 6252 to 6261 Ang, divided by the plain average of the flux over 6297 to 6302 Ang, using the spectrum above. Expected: 1.00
